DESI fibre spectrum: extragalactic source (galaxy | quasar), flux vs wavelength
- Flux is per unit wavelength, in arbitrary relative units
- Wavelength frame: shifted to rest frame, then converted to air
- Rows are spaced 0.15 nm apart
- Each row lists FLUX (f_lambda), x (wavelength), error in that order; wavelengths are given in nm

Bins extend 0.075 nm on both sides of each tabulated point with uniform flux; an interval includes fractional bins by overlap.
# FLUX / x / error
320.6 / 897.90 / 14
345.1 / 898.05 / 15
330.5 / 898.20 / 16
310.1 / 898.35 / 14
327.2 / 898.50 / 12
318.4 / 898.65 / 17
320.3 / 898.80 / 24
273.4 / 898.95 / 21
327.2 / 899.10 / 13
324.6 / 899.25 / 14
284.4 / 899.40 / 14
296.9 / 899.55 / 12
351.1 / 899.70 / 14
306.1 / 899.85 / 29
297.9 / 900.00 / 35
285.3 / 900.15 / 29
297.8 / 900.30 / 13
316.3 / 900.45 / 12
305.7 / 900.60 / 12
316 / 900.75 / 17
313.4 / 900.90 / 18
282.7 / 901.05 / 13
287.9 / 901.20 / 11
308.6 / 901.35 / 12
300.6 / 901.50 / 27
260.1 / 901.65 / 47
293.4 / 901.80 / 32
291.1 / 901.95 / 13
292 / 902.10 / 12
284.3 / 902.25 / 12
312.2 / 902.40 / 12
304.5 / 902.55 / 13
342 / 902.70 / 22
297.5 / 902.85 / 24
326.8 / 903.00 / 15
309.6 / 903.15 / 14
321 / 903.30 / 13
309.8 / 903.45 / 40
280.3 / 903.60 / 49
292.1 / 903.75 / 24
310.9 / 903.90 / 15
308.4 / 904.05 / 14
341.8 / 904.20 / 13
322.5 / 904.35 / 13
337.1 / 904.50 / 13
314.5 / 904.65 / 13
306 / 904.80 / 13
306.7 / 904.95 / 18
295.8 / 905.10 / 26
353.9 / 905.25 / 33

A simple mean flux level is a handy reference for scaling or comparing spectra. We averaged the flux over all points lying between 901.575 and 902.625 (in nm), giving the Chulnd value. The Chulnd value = 291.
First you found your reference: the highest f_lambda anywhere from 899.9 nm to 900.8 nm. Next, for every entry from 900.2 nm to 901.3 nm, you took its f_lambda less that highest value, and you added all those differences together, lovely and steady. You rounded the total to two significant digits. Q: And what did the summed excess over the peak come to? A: -94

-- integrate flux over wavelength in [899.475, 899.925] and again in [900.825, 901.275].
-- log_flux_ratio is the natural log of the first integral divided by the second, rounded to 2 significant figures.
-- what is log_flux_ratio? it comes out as 0.076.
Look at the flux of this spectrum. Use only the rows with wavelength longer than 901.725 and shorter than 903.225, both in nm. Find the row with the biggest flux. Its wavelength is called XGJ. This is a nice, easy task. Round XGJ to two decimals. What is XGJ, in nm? 902.70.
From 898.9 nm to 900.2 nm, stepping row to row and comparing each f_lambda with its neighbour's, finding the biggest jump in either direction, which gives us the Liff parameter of 54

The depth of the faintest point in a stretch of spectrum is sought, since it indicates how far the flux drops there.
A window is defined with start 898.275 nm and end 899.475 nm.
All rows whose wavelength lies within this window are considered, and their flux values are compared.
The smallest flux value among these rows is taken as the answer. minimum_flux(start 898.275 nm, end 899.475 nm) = 273.4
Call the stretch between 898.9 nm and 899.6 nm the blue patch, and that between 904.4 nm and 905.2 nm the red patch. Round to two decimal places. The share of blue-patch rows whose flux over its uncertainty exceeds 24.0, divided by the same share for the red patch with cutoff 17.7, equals 0.67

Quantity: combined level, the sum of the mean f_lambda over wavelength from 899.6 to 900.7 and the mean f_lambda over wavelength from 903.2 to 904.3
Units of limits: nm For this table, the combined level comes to 618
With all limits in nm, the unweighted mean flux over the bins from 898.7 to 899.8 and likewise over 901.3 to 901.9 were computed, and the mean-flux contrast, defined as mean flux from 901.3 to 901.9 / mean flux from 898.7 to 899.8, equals 0.93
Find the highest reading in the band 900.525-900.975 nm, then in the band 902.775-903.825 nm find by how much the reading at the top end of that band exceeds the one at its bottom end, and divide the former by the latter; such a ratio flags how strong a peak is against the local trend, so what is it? -59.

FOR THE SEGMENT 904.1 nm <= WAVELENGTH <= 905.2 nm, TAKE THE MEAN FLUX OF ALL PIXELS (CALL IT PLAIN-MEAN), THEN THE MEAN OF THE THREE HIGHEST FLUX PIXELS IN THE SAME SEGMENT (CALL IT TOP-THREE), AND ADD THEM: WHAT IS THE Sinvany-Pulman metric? 652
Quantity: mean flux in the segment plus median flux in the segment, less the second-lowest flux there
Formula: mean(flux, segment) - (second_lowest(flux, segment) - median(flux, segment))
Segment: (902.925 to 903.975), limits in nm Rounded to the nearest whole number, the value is 325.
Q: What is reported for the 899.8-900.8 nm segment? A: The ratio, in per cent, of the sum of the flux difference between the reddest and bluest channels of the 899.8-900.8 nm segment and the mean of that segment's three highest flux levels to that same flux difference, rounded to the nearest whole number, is 3260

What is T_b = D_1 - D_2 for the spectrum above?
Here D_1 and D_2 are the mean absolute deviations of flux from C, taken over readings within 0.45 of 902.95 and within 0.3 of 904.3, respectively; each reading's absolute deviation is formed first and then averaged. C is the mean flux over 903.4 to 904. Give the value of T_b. -10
